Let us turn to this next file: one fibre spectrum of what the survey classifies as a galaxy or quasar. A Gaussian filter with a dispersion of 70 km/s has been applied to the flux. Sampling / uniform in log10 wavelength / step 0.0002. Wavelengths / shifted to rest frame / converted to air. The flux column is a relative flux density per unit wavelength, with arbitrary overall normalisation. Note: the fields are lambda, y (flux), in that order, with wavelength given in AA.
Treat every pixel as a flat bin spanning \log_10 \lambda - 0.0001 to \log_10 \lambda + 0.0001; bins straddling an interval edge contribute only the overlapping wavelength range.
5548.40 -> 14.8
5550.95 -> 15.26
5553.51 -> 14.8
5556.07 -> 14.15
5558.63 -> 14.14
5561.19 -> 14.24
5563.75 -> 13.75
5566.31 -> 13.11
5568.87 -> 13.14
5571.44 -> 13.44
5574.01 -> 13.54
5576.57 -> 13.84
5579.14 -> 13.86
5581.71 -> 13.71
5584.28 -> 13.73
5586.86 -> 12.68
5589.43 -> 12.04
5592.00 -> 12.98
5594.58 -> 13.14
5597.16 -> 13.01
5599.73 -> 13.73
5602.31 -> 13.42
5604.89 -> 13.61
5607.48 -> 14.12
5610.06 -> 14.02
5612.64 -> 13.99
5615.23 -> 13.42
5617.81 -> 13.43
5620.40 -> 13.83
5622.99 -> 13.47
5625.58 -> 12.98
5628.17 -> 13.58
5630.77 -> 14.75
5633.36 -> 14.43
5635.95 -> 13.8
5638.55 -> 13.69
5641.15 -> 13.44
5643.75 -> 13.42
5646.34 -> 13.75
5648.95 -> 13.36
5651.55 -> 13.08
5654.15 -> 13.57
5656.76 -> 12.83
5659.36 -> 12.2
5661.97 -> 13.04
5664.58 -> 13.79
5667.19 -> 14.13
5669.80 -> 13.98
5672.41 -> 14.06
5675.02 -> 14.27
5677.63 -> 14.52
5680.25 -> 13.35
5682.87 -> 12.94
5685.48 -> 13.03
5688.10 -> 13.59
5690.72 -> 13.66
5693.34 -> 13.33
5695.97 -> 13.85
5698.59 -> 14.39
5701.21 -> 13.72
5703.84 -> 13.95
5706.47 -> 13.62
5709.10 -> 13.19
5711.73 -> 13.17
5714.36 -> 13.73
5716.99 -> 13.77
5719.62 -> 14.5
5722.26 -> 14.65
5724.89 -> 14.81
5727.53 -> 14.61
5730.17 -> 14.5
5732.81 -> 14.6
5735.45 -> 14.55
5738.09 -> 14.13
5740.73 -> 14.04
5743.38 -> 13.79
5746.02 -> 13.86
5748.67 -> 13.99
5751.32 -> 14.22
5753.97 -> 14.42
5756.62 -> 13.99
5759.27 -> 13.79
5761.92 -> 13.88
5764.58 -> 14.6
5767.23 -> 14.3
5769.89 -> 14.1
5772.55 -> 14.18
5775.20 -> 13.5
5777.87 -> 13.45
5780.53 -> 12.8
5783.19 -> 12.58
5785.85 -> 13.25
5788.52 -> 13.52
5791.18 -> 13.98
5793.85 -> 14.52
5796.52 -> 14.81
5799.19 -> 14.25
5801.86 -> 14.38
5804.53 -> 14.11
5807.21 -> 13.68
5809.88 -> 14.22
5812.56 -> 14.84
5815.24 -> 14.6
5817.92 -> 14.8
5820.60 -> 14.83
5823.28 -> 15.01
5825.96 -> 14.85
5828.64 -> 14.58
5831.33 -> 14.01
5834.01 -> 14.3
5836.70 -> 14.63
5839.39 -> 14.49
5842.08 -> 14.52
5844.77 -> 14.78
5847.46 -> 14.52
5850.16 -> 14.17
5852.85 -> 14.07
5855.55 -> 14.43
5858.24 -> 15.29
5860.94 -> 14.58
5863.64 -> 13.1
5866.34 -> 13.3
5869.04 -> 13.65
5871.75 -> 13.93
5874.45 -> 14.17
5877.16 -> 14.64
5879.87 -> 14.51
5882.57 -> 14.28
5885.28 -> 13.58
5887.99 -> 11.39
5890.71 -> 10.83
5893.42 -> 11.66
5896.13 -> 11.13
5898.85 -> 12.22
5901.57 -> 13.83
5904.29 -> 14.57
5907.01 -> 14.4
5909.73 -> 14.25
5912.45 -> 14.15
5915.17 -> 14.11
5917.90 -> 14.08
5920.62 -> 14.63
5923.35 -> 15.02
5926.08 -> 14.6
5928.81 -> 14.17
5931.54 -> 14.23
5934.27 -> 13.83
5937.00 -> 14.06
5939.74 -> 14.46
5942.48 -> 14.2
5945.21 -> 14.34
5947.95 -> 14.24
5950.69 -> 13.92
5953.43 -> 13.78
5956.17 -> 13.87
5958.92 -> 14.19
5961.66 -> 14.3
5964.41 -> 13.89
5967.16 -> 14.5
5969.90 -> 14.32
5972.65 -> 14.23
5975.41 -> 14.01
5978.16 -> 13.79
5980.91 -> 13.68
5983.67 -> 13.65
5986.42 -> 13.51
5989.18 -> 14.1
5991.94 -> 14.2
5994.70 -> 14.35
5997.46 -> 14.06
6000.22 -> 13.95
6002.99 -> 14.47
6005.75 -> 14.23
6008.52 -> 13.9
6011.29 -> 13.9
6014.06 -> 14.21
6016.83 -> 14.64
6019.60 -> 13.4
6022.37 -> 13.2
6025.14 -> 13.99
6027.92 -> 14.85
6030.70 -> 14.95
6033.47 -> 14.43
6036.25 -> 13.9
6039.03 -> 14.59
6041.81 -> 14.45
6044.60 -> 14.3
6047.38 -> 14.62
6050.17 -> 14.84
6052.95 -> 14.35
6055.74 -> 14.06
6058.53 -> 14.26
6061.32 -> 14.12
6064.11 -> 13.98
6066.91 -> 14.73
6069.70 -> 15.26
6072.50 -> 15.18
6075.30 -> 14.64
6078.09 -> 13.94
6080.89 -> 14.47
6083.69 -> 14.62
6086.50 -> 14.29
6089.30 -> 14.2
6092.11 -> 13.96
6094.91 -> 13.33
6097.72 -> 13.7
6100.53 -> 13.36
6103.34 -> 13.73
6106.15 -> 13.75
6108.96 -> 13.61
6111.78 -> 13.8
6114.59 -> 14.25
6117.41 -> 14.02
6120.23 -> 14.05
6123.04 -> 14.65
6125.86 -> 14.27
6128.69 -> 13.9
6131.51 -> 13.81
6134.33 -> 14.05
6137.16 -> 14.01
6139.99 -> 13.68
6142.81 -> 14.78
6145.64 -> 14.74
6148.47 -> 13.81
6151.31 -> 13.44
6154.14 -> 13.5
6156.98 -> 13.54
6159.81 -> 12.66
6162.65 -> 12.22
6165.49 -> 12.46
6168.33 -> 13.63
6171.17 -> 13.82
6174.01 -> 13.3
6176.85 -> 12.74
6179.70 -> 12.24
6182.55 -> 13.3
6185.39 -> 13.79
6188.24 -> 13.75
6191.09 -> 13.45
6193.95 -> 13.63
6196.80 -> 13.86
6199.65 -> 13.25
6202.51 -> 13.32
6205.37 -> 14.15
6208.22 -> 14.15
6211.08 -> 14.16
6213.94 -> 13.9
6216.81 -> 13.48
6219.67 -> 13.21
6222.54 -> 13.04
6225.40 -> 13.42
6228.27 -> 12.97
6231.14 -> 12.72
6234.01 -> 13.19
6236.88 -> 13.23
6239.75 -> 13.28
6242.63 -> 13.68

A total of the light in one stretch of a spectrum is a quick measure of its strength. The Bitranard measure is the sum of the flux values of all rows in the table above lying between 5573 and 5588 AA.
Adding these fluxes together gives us 81.4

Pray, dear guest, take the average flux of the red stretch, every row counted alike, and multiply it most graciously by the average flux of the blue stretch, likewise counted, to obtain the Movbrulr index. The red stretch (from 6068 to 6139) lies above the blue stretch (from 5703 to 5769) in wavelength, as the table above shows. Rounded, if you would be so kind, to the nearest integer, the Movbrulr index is 199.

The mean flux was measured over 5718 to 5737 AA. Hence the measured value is 14.6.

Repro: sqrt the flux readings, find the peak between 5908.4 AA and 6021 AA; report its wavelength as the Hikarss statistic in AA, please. 5923.35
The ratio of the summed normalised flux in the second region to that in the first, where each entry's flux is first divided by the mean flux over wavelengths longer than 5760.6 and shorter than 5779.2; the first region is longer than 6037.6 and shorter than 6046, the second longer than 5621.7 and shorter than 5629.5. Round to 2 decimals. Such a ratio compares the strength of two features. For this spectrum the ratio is 0.92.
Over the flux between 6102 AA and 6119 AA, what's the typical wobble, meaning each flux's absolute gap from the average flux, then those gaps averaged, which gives 0.18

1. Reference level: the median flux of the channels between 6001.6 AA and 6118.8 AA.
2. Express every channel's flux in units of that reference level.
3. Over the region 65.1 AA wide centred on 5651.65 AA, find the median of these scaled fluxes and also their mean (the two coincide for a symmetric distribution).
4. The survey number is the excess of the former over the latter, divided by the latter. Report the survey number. -0.0022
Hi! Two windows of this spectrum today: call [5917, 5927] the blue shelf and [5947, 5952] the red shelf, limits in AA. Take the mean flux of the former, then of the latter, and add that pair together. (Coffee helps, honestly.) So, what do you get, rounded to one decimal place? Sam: 28.7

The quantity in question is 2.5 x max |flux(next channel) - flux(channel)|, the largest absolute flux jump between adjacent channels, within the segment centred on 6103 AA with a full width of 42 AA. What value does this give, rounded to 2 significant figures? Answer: 1.6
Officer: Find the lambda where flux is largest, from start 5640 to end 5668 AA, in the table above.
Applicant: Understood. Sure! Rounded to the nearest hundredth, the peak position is 5667.19 AA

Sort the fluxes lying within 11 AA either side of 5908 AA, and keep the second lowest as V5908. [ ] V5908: 13.83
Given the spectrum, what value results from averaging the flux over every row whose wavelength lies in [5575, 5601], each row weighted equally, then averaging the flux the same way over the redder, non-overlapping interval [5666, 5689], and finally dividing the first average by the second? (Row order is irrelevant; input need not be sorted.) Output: 0.96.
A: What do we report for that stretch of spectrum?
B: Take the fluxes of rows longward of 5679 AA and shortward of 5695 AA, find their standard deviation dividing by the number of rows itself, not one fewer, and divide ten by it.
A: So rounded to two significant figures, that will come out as 38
